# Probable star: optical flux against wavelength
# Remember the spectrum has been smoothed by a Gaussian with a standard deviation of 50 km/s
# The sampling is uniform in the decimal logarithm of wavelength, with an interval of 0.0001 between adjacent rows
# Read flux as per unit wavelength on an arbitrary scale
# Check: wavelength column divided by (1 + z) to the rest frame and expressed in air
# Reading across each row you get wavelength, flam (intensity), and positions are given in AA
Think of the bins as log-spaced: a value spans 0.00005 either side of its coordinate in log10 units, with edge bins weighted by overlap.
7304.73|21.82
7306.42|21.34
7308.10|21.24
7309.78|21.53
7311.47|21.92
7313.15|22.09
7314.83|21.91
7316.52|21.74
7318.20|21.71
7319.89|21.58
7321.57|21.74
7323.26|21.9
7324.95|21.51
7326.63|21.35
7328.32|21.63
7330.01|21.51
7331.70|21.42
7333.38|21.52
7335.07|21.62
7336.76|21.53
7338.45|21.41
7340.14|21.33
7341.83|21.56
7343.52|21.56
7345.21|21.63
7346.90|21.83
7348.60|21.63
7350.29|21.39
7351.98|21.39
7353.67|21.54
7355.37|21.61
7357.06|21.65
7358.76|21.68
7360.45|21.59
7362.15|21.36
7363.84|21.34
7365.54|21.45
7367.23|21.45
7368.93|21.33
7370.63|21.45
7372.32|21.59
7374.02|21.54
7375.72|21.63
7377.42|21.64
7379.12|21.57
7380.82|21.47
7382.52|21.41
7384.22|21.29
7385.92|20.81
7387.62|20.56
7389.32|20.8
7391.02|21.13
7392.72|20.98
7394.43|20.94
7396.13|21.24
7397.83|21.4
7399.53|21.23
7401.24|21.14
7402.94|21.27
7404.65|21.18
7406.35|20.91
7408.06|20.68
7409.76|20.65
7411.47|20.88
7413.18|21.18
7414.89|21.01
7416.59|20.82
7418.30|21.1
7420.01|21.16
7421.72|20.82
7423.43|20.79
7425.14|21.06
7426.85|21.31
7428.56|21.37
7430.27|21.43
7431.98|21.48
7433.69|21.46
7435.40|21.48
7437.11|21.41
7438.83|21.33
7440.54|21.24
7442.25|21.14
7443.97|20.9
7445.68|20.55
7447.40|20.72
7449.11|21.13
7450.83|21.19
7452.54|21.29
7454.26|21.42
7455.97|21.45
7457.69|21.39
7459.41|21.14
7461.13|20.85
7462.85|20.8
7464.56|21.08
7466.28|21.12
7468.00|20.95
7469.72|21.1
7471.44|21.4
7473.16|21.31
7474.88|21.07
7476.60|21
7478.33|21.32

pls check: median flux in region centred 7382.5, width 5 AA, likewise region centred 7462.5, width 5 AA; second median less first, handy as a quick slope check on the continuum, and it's -0.56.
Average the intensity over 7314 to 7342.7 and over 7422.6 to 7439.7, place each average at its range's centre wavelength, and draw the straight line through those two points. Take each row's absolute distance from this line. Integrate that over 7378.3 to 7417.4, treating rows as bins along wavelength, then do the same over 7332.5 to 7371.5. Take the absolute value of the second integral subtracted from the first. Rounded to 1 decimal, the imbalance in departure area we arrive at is 9.6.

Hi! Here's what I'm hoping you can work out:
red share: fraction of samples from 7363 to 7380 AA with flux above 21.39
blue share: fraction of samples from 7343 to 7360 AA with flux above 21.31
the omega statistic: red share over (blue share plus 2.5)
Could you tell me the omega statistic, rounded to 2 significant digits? 0.23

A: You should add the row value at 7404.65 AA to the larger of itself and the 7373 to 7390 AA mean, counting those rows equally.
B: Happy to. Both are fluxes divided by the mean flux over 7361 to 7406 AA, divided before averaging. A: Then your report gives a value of 2.00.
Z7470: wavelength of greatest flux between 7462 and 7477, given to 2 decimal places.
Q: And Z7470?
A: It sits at 7471.44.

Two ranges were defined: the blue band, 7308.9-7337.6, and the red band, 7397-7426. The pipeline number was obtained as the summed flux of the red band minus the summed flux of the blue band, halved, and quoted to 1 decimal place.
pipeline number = -5.5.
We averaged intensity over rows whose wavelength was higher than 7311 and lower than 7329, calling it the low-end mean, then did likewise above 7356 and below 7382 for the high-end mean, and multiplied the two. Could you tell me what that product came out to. 468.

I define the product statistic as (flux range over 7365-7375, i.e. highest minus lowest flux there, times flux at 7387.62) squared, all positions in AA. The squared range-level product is 29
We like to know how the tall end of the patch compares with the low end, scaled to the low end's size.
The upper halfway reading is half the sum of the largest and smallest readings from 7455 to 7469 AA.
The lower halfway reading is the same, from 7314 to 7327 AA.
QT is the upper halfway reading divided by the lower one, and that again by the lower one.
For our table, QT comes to 0.0452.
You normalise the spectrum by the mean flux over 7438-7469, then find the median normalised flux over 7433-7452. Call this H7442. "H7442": 1.00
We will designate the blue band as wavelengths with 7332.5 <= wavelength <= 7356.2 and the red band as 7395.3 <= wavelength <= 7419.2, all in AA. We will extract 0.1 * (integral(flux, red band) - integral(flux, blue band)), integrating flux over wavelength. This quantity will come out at -0.7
